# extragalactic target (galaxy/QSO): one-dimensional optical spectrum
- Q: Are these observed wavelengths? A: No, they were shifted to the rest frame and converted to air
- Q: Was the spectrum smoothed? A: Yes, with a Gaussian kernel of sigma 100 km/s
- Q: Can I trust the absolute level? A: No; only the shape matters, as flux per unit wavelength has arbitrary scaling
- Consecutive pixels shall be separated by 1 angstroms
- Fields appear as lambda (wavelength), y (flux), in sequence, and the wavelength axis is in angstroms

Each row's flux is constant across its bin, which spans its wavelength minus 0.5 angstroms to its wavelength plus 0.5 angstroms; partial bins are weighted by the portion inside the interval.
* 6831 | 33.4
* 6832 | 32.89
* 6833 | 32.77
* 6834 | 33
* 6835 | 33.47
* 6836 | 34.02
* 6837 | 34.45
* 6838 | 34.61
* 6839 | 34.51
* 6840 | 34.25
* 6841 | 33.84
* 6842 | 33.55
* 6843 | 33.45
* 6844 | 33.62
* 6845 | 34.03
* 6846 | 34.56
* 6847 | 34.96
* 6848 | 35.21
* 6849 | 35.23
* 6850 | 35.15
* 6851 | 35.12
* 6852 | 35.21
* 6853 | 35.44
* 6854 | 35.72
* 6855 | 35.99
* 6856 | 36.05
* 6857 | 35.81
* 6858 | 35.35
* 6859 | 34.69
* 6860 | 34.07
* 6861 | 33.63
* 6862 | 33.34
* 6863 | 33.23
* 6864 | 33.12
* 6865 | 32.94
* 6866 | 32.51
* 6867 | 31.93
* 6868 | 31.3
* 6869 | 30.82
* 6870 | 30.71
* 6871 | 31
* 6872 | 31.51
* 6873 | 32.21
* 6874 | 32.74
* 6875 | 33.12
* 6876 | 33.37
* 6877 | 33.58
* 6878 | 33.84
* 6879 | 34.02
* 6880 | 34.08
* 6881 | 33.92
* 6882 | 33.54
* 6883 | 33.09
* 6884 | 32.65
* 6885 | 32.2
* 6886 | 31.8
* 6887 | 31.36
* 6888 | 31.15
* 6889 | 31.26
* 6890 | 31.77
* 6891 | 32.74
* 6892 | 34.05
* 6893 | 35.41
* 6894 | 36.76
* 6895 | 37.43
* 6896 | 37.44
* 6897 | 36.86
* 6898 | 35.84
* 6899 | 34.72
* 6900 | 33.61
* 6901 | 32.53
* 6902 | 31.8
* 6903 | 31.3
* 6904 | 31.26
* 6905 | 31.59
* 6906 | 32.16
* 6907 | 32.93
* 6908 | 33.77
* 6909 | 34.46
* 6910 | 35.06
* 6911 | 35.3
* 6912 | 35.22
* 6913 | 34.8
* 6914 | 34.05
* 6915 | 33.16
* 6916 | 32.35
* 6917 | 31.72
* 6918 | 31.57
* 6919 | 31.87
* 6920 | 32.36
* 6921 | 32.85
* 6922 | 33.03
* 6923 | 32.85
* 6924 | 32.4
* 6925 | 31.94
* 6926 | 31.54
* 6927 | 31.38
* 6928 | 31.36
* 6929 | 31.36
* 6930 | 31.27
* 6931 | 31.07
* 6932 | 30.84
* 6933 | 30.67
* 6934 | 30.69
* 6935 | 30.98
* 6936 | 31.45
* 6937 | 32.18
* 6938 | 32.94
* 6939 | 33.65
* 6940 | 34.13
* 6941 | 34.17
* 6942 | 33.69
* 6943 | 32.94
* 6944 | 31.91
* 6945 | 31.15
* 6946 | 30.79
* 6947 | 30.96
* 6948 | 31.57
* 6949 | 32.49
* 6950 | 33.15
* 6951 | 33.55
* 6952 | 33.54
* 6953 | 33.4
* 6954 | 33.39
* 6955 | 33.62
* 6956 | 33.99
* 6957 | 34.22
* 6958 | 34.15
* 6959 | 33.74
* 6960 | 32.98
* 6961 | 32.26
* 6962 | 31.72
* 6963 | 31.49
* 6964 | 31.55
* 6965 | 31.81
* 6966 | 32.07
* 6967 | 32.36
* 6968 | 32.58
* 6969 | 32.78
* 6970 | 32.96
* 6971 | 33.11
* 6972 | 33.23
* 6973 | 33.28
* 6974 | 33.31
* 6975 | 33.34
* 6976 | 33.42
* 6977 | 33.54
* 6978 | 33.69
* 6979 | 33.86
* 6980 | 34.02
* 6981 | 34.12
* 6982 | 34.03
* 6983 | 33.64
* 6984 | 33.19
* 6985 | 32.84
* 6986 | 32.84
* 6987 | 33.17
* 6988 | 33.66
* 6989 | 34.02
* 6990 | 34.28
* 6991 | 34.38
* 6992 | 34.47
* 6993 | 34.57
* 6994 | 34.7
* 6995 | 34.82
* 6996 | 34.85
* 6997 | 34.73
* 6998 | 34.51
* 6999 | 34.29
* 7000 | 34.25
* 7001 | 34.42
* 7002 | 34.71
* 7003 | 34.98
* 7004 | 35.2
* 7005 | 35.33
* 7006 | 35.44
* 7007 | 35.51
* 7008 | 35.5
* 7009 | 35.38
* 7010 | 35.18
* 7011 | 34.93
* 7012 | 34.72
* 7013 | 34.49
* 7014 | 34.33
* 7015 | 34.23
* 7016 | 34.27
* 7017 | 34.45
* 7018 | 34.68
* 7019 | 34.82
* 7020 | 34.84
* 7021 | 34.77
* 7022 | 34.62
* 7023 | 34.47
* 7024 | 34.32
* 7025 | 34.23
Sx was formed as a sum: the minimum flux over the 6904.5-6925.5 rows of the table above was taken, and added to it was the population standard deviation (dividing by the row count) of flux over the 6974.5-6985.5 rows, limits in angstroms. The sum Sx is 31.9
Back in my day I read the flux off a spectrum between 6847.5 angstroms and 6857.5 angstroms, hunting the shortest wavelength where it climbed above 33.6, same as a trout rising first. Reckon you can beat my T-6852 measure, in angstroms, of 6848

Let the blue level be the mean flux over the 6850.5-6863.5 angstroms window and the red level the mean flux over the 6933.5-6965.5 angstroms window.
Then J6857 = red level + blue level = 67.5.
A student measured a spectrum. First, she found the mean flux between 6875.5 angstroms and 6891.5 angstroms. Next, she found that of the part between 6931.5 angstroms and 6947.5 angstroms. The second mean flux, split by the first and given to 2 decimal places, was 0.98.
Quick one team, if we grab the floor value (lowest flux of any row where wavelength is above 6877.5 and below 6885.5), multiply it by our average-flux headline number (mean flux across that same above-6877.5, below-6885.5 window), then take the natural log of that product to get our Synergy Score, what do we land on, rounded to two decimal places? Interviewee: 6.98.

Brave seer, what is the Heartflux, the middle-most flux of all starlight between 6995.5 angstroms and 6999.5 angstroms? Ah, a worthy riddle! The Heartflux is 34.6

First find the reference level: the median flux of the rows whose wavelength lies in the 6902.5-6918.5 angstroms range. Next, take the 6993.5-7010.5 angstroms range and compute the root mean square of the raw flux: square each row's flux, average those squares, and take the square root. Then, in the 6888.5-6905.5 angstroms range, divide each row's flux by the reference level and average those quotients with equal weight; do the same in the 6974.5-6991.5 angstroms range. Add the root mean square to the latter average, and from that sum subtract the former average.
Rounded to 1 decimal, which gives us 34.9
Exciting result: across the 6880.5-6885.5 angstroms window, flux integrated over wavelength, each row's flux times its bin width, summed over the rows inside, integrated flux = 165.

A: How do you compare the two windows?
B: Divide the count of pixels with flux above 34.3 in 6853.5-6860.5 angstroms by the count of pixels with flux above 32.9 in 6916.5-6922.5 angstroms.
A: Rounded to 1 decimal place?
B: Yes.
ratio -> 6.0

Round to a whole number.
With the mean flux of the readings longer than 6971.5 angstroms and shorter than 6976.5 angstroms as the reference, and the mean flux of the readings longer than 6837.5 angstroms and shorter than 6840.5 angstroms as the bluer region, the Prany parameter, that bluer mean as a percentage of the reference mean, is 103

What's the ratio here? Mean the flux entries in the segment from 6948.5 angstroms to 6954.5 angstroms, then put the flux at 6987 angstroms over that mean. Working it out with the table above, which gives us 0.997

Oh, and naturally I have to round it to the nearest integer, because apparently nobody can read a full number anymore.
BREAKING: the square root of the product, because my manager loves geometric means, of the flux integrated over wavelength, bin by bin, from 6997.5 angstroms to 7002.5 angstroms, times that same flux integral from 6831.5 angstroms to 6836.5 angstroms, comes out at 169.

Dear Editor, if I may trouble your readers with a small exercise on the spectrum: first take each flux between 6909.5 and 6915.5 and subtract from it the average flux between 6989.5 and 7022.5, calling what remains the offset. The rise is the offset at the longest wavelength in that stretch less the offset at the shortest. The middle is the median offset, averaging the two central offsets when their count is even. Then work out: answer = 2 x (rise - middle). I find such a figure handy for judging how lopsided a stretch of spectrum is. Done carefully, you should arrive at -4.2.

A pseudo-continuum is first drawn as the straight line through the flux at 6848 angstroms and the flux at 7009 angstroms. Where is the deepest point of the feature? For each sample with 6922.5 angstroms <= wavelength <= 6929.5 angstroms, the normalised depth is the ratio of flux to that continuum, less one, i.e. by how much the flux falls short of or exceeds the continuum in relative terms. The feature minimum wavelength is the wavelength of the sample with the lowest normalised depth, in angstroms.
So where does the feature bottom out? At 6929 angstroms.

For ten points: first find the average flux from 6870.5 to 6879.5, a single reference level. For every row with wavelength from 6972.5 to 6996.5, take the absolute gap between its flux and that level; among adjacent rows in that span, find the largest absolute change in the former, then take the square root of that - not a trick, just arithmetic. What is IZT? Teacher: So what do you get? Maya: 0.70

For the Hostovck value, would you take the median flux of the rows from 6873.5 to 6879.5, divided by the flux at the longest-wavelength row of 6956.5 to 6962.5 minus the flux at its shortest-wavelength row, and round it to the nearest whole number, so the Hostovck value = -13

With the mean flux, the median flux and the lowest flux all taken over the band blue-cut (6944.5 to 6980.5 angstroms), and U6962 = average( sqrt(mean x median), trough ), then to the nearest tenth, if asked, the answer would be 31.9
